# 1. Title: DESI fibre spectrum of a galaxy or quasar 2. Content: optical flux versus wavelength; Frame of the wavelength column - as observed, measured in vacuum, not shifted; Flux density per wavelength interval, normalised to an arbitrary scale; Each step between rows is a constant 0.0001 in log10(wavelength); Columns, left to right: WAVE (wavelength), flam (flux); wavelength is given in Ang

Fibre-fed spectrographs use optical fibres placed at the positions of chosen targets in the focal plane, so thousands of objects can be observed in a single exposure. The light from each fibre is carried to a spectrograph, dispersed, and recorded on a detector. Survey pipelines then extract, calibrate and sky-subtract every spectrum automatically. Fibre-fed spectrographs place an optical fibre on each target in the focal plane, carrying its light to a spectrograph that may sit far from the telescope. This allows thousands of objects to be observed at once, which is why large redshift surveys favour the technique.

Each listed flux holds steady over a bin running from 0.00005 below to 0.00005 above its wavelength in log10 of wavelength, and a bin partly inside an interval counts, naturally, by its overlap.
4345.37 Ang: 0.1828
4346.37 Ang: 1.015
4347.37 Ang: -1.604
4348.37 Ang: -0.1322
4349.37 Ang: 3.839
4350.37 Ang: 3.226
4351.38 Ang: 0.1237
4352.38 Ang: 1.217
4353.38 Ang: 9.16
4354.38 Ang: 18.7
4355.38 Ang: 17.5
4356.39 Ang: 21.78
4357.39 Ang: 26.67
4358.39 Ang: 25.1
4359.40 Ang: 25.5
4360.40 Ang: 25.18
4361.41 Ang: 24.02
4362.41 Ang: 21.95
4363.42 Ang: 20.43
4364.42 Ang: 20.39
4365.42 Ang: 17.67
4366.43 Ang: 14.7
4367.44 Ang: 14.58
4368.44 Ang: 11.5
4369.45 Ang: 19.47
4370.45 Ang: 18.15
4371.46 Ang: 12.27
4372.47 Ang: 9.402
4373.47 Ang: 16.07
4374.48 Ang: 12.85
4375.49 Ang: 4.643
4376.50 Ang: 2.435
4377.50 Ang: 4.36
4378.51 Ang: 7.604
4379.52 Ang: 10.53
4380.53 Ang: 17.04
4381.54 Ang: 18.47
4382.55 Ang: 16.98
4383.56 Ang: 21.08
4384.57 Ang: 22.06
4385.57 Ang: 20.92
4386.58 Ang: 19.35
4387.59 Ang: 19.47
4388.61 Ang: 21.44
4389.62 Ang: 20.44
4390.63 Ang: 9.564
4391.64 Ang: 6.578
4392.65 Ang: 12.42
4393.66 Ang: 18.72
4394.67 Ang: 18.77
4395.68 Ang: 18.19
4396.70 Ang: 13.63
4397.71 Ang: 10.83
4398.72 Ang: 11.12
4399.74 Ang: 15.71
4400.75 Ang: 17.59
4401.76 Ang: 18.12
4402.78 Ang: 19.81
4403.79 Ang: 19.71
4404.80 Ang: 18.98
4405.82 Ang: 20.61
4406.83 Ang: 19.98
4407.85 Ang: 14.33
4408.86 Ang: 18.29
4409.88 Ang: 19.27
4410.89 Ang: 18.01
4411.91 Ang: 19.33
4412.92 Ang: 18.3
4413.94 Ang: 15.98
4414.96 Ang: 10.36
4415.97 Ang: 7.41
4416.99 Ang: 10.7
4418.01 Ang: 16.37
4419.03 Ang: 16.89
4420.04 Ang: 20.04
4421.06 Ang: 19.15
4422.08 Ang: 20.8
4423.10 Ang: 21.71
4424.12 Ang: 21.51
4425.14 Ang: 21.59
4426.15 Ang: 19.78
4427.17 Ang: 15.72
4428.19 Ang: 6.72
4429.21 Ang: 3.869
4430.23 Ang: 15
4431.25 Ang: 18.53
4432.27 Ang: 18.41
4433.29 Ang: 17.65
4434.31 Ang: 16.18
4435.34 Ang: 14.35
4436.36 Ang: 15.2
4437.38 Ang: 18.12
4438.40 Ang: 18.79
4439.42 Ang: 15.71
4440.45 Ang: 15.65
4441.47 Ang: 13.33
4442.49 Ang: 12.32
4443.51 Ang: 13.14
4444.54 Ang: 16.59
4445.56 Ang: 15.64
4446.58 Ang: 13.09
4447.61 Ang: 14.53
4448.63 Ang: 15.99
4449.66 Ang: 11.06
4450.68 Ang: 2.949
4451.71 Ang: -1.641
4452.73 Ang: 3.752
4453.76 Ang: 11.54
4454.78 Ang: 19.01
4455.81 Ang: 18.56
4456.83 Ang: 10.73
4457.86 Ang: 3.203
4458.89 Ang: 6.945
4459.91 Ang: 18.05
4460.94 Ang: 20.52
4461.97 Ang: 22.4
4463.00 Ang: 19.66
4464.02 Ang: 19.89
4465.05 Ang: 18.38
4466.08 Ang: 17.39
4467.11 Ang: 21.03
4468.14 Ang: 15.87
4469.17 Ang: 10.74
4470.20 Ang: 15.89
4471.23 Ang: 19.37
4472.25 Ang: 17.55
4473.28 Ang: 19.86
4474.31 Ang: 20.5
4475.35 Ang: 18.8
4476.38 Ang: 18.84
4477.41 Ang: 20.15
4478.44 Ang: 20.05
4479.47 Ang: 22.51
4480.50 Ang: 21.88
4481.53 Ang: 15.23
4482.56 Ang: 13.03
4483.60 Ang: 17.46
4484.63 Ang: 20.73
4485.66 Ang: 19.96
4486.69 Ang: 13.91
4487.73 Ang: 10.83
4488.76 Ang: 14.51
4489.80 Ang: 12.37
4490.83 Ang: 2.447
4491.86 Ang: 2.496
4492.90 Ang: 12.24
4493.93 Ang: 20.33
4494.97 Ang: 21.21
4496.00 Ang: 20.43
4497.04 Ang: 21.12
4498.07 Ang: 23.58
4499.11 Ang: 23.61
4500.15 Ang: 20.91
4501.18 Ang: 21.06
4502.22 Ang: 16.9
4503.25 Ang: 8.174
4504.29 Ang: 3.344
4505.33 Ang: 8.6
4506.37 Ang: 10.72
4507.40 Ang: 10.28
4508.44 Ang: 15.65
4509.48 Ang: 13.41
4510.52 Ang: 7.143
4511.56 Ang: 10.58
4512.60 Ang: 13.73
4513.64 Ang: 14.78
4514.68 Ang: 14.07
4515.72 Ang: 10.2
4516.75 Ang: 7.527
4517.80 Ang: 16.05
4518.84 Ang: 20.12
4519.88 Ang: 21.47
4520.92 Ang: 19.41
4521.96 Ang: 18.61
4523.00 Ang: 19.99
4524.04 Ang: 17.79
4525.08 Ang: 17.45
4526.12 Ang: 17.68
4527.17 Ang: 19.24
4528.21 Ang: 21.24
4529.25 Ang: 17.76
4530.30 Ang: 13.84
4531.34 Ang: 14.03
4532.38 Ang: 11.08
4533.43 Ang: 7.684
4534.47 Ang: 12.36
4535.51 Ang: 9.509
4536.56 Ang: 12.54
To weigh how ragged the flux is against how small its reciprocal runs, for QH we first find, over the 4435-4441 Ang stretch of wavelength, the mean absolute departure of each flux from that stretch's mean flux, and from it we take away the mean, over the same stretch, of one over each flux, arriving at 1.4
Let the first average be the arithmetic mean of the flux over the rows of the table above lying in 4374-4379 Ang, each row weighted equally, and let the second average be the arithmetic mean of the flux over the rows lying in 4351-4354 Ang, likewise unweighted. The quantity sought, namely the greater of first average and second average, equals 6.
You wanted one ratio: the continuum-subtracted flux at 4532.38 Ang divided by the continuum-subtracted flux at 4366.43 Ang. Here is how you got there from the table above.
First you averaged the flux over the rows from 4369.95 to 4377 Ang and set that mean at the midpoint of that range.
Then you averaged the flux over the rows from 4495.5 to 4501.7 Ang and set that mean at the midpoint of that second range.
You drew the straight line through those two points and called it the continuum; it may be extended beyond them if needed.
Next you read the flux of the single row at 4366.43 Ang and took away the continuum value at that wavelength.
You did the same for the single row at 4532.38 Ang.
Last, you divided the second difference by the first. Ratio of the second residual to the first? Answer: -3.0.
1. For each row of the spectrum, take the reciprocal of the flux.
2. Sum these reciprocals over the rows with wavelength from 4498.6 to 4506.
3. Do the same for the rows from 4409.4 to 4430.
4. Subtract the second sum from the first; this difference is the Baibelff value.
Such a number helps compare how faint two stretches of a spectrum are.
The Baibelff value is -0.8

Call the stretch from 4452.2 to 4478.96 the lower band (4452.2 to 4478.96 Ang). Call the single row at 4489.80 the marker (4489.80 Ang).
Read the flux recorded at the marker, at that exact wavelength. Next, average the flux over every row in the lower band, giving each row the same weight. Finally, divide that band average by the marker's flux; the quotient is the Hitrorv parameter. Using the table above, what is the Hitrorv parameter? 1.3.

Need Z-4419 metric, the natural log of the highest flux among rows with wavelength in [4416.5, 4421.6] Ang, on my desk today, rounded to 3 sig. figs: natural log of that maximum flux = 3.00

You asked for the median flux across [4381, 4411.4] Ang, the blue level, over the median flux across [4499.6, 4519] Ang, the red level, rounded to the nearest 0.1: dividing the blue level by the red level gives 1.4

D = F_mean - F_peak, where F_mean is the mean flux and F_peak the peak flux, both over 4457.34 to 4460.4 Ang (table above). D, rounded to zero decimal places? -9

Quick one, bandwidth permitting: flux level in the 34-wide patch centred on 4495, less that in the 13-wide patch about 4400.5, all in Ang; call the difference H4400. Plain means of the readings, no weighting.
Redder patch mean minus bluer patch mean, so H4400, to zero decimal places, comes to -2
